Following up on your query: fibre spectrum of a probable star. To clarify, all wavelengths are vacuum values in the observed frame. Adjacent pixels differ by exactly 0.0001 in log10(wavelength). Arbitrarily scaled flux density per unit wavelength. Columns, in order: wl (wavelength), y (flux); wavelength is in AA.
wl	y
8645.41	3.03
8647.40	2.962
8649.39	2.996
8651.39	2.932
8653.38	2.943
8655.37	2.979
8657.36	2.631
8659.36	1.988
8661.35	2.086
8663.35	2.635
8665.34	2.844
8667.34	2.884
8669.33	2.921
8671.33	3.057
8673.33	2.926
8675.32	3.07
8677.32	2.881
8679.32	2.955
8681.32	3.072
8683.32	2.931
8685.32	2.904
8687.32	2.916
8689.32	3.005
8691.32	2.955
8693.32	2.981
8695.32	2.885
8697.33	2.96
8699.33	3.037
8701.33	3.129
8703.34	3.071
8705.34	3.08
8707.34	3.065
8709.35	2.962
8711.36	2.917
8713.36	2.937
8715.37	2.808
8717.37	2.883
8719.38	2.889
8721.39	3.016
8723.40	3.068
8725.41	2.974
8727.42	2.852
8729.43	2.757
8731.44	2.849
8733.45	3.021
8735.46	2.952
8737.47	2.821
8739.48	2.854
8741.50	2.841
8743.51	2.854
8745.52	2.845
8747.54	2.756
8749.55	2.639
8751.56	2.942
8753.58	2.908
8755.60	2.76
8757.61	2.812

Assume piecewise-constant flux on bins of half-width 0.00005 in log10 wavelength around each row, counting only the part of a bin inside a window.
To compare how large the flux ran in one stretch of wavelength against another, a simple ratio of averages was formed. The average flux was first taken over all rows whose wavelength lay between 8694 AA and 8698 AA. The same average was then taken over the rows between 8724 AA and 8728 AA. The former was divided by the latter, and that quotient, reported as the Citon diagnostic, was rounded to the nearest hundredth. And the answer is 1.00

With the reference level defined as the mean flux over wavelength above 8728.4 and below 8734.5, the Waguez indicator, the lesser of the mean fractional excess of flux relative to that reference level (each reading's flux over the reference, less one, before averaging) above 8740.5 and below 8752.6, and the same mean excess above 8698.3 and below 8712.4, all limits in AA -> -0.02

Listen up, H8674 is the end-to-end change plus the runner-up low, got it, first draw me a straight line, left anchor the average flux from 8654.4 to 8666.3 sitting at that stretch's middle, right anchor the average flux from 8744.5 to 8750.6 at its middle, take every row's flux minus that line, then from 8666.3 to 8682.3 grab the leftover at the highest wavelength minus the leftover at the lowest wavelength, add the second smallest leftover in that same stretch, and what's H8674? 0.5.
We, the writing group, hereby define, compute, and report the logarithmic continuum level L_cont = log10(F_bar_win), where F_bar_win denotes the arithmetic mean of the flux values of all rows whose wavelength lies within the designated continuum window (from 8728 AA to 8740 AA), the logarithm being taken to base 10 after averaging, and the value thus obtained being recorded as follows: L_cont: 0.459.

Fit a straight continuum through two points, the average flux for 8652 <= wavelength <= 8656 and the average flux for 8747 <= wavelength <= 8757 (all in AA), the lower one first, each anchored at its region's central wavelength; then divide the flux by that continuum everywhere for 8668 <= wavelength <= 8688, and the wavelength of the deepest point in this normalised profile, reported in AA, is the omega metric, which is 8677.32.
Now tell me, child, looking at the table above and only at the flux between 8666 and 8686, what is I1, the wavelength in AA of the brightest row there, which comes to 8681.32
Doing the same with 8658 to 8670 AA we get 8669.33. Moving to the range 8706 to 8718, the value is 8707.34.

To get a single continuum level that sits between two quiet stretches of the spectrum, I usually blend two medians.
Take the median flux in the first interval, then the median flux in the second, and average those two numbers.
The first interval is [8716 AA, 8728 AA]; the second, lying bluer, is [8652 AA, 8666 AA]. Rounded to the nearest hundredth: 2.78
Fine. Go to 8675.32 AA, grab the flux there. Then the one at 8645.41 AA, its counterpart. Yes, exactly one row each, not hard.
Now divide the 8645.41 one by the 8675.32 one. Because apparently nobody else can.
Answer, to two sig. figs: 0.99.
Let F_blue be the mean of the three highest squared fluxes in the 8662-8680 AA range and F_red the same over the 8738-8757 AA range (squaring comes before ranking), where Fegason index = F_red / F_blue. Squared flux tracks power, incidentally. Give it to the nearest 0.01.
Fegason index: 0.92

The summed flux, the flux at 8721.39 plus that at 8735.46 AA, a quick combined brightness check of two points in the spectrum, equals 5.97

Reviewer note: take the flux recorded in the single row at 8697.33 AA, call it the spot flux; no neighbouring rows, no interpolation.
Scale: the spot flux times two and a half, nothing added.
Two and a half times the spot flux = 7.40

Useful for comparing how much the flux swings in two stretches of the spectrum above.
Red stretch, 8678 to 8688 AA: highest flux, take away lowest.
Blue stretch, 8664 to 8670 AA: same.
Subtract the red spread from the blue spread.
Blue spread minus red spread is -0.09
